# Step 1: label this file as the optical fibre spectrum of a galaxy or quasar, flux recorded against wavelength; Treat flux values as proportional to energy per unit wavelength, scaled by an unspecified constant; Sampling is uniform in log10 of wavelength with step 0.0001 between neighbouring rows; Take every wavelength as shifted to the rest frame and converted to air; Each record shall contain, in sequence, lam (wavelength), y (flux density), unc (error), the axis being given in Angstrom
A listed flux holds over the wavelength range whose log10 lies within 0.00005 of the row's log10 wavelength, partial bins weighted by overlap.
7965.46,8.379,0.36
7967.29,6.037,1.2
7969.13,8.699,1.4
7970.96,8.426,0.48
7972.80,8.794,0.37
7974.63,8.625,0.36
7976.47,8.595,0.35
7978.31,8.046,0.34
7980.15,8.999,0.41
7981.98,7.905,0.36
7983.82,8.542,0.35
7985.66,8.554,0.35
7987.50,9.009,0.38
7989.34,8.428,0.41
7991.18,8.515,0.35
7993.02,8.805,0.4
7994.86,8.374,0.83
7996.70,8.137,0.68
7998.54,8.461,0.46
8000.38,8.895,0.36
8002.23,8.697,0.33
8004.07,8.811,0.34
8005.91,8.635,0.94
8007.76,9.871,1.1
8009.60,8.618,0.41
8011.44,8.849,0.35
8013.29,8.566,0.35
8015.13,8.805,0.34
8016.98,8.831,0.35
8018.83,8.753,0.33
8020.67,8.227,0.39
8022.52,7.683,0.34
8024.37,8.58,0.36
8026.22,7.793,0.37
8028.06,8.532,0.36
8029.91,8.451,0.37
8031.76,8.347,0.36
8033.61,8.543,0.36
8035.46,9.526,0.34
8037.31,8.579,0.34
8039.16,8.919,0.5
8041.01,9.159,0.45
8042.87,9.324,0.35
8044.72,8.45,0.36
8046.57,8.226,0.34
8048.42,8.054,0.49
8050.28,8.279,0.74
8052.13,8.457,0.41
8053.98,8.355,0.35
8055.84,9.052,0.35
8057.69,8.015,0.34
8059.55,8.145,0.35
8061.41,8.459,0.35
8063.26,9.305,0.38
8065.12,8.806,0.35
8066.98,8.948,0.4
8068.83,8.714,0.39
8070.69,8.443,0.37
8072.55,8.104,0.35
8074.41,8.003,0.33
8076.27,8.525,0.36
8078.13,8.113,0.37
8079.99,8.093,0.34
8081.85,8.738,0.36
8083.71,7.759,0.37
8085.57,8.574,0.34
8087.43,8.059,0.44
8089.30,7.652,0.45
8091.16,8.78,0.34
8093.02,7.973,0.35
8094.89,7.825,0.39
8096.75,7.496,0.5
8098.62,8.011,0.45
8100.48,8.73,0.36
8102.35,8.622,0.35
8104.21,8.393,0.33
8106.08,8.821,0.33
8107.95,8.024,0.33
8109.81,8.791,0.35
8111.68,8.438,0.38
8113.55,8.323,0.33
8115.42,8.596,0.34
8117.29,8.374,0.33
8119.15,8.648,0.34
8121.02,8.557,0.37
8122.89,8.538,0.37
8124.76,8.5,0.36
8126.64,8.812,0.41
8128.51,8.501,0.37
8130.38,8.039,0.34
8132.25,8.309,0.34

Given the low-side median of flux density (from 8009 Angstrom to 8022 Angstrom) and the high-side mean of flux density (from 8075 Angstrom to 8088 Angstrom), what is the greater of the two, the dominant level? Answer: 8.753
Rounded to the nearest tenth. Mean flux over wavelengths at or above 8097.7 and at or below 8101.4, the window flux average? 8.4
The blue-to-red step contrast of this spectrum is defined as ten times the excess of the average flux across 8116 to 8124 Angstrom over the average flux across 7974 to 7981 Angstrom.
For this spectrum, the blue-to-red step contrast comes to 0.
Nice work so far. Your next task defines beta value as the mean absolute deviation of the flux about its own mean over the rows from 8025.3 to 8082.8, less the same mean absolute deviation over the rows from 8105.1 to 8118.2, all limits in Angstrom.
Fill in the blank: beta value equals 0.12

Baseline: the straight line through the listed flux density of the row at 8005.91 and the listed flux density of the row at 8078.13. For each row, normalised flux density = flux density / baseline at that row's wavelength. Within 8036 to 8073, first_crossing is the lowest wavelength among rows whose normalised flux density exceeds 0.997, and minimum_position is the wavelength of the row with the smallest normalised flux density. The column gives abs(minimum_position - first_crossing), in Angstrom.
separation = 11.1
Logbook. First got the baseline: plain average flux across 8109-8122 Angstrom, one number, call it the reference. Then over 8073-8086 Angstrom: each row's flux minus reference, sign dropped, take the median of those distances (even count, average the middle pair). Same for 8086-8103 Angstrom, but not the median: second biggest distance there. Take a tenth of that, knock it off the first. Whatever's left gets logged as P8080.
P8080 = 0.33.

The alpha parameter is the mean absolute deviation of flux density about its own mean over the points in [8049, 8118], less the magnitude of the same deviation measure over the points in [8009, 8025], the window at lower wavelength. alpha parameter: 0.07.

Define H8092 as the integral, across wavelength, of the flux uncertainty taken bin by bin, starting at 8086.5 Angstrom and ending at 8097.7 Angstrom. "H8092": 4.6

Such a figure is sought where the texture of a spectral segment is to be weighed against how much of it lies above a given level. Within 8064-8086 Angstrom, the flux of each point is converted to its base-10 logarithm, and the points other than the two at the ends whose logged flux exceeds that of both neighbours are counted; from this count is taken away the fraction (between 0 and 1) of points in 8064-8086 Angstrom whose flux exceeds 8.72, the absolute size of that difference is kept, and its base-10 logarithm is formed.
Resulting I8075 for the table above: 0.439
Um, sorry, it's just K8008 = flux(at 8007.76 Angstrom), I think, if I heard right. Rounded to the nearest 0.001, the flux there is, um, 9.871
